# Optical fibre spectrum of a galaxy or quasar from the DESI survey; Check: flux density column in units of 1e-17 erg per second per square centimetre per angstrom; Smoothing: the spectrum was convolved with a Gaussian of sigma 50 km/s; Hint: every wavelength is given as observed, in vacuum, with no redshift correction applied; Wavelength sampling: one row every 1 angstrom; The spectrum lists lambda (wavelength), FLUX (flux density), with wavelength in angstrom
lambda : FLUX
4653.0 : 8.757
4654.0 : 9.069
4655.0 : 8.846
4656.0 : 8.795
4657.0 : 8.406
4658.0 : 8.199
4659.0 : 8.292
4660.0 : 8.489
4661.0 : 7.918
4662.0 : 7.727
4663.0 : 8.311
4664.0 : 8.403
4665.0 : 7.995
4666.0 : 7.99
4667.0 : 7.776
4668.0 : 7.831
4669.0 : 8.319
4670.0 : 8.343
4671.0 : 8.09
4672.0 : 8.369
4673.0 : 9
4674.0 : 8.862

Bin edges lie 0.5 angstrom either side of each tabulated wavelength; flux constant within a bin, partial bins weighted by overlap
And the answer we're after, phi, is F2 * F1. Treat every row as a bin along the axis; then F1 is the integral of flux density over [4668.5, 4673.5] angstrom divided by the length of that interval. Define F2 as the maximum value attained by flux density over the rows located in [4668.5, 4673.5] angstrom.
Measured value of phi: 75.8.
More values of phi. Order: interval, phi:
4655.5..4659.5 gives 74.1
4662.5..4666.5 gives 68.7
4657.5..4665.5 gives 69.3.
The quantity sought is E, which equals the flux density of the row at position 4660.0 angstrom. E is 8.489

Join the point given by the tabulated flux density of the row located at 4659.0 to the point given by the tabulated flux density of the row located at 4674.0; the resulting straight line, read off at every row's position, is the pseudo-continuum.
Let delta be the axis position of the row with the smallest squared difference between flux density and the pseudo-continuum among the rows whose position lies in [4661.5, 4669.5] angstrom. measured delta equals 4664.0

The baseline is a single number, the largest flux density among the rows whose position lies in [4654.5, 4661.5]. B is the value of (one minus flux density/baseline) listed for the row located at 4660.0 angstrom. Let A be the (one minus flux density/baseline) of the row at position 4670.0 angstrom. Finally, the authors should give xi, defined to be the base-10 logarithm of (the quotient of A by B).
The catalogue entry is 0.1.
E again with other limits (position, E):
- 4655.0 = 8.846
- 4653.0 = 8.757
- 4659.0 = 8.292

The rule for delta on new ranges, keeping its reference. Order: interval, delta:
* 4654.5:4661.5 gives 4659.0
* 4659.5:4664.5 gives 4664.0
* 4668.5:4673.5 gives 4673.0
